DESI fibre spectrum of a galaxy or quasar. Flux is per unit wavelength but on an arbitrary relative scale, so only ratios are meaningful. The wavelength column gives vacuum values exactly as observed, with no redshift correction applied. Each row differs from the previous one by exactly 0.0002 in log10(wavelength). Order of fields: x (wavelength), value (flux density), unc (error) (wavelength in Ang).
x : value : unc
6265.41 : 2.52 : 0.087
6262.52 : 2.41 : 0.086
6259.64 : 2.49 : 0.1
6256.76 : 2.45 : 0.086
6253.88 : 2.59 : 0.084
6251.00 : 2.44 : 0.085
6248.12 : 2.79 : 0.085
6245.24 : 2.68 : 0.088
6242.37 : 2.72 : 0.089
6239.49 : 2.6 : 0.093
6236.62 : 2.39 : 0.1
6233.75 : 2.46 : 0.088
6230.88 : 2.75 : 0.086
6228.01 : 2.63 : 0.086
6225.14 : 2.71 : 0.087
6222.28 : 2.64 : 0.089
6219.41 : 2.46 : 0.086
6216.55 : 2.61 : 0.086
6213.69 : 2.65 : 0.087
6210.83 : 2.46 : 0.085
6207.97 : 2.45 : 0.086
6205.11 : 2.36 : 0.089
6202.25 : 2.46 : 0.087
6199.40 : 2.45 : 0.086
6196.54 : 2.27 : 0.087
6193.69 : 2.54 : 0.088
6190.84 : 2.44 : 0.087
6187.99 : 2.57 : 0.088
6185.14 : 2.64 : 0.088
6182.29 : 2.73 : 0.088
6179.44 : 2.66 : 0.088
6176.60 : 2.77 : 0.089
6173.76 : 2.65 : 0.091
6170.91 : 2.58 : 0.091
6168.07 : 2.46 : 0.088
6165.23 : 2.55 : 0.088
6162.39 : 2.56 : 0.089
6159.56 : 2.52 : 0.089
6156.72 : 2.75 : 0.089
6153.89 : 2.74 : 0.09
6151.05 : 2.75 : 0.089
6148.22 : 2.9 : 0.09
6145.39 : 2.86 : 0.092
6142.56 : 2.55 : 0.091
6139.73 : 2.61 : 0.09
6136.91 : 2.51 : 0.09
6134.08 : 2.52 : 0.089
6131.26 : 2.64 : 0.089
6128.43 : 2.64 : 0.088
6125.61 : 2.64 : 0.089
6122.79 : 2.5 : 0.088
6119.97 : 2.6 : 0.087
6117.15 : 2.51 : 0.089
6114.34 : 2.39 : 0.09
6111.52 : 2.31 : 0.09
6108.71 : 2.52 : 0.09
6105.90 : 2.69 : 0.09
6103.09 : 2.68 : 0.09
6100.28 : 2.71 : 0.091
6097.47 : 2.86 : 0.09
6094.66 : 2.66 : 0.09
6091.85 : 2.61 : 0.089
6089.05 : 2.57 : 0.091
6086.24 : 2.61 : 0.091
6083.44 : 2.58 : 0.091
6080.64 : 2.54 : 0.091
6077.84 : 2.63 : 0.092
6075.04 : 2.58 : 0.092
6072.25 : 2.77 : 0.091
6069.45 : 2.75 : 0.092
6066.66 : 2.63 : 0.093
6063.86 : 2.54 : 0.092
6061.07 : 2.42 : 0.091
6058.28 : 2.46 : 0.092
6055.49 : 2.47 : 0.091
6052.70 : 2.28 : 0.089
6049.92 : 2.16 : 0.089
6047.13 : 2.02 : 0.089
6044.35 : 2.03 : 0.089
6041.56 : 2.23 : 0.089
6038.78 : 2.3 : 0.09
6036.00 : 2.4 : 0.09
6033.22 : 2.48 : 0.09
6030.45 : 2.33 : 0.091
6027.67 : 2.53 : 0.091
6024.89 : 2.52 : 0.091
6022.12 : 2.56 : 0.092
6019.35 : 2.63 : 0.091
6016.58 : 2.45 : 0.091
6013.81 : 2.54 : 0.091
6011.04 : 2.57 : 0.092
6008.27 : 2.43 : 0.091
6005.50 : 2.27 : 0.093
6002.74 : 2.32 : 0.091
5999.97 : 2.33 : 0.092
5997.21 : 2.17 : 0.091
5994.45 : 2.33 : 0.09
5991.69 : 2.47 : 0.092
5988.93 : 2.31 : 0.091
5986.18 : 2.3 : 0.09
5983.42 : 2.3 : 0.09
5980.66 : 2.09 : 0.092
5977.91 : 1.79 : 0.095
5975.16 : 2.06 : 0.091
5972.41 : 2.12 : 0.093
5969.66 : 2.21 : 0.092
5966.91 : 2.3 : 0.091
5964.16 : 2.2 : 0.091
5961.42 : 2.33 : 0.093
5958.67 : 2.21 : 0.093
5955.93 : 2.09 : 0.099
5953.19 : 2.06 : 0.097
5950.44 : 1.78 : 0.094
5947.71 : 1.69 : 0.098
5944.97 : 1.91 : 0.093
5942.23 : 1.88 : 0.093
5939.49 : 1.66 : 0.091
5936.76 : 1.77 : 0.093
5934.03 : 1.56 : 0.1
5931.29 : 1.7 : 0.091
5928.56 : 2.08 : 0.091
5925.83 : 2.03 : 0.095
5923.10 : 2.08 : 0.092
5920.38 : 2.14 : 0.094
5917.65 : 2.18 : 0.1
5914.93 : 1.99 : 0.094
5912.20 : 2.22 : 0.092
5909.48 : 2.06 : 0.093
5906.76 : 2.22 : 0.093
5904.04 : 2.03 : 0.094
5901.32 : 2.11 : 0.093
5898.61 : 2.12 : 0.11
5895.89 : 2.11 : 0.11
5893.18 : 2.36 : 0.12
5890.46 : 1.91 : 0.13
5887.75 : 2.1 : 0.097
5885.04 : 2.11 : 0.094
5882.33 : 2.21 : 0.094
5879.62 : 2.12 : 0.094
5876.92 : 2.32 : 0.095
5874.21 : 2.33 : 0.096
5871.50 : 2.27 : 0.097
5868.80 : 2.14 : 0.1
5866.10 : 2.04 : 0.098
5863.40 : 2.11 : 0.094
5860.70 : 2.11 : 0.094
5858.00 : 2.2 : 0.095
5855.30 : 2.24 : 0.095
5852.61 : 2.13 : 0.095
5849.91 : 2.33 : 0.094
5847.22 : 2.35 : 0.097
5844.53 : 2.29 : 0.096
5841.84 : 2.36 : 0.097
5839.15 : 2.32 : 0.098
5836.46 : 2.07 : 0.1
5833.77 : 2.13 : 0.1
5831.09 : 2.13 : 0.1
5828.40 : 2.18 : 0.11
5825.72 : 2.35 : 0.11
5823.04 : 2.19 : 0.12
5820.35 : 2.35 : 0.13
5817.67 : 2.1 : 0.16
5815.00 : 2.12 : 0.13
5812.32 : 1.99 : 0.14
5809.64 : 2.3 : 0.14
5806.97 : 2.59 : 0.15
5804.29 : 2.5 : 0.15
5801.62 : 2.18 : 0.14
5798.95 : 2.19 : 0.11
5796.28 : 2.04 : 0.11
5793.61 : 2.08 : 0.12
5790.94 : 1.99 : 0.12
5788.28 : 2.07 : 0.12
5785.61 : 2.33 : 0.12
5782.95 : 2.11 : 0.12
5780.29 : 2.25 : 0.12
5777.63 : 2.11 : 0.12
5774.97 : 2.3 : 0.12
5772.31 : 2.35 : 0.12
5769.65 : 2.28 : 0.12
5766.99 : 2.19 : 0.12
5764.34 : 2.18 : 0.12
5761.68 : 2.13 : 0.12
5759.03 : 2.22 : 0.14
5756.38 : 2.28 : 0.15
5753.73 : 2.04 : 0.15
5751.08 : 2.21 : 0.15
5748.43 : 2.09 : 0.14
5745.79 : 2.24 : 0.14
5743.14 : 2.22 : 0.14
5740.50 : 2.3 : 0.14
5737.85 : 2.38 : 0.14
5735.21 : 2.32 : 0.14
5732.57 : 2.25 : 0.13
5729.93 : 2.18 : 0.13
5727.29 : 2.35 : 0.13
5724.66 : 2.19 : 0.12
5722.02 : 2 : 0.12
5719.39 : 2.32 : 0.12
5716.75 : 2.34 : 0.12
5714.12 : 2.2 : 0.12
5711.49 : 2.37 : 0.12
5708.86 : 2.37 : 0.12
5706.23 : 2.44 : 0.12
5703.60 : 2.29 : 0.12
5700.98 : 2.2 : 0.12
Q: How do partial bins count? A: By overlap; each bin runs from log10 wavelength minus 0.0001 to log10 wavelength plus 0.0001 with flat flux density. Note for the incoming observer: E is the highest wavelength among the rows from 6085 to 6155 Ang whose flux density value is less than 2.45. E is 6114.34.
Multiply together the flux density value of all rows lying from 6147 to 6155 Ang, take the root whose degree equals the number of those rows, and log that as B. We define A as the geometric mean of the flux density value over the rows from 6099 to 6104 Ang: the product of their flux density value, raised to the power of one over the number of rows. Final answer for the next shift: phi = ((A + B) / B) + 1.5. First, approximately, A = 2.69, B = 2.80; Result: 3.46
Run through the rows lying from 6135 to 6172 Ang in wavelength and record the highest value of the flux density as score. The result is 2.9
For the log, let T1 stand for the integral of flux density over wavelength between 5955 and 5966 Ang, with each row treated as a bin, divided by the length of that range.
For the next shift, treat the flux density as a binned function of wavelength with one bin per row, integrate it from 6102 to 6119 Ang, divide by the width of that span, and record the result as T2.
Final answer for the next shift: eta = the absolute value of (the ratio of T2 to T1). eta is 1.14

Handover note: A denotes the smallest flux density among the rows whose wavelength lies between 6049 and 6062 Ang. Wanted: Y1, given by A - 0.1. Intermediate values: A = 2.16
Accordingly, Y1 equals 2.06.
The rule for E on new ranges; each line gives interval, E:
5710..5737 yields 5735.21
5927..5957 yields 5955.93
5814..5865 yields 5863.40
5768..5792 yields 5790.94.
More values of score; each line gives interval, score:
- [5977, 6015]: 2.57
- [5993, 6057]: 2.63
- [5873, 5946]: 2.36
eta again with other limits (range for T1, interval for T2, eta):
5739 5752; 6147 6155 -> 1.26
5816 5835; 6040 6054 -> 0.97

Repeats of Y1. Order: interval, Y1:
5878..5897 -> 1.81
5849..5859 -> 2.03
